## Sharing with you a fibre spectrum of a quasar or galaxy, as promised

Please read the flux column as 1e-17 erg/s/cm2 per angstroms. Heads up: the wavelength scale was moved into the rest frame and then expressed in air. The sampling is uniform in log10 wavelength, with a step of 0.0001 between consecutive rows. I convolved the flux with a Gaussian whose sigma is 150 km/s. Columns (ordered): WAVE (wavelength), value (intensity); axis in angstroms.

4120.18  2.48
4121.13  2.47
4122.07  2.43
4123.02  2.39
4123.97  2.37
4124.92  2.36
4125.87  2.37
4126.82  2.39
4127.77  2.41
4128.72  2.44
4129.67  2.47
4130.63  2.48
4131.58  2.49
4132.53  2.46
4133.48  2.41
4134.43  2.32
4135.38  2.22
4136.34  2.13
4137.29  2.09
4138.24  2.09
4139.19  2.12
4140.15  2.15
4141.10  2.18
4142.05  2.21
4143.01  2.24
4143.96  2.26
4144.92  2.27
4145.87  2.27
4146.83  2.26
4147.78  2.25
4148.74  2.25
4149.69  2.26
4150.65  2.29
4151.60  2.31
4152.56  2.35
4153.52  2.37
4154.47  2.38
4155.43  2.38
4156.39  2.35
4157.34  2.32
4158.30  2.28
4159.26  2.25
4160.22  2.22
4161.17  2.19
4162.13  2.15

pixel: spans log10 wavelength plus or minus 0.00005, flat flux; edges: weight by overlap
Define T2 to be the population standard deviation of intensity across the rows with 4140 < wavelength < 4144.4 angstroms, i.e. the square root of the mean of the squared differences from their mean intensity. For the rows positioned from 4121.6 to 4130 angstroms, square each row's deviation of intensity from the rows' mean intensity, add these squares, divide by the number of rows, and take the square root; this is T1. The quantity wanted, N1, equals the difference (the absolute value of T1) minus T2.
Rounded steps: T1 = 0.035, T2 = 0.040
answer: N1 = -0.005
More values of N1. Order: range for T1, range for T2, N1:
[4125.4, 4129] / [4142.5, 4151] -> 0.012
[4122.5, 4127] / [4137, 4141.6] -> -0.023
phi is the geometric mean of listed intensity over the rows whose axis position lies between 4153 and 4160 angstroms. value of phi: 2.33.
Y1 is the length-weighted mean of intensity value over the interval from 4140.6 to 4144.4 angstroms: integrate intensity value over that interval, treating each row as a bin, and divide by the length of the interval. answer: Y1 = 2.22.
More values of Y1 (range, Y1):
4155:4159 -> 2.33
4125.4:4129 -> 2.40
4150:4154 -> 2.33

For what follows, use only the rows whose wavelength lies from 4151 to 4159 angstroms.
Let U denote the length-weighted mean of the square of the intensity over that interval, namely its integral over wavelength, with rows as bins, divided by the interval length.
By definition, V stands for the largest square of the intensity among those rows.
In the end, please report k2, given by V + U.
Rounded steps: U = 5.5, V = 5.7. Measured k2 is 11.1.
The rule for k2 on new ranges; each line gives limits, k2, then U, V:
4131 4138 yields 11.5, 5.3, 6.2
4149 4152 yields 10.6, 5.2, 5.3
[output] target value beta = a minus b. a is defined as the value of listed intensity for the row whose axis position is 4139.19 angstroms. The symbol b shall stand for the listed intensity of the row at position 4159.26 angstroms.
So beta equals -0.13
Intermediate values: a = 2.12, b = 2.25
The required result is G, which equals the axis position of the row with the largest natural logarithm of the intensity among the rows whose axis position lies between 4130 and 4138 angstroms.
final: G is 4131.58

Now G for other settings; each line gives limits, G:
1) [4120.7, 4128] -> 4121.13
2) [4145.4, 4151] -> 4150.65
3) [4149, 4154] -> 4153.52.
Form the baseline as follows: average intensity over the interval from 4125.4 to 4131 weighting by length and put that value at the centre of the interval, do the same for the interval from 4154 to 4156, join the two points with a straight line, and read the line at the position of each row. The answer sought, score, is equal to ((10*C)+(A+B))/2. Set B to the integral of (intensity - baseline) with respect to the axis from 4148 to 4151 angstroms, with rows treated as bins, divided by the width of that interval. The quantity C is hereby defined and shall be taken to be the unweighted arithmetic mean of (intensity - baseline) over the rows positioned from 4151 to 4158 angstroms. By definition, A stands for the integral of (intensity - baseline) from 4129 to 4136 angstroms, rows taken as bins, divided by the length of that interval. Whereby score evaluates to -0.2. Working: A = -0.01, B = -0.12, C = -0.02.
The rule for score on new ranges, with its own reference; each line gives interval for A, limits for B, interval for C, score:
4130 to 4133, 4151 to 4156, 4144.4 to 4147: -0.6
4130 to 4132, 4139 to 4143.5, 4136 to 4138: -1.6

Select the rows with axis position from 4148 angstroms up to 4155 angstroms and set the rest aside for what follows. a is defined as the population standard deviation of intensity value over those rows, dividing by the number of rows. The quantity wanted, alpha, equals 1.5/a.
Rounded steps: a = 0.048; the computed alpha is 31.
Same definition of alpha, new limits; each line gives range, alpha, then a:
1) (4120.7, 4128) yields 44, 0.034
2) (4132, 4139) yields 11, 0.142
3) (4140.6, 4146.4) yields 45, 0.033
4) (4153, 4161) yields 26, 0.058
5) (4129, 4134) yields 54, 0.028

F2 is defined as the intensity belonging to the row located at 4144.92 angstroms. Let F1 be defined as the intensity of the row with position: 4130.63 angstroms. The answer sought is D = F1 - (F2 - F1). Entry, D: 2.7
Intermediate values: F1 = 2.48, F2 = 2.27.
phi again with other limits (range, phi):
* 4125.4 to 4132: 2.44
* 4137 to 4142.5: 2.14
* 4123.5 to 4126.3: 2.37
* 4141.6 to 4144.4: 2.24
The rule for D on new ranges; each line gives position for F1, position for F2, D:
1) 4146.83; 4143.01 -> 2.3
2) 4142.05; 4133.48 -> 2.0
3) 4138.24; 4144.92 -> 1.9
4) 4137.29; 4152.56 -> 1.8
